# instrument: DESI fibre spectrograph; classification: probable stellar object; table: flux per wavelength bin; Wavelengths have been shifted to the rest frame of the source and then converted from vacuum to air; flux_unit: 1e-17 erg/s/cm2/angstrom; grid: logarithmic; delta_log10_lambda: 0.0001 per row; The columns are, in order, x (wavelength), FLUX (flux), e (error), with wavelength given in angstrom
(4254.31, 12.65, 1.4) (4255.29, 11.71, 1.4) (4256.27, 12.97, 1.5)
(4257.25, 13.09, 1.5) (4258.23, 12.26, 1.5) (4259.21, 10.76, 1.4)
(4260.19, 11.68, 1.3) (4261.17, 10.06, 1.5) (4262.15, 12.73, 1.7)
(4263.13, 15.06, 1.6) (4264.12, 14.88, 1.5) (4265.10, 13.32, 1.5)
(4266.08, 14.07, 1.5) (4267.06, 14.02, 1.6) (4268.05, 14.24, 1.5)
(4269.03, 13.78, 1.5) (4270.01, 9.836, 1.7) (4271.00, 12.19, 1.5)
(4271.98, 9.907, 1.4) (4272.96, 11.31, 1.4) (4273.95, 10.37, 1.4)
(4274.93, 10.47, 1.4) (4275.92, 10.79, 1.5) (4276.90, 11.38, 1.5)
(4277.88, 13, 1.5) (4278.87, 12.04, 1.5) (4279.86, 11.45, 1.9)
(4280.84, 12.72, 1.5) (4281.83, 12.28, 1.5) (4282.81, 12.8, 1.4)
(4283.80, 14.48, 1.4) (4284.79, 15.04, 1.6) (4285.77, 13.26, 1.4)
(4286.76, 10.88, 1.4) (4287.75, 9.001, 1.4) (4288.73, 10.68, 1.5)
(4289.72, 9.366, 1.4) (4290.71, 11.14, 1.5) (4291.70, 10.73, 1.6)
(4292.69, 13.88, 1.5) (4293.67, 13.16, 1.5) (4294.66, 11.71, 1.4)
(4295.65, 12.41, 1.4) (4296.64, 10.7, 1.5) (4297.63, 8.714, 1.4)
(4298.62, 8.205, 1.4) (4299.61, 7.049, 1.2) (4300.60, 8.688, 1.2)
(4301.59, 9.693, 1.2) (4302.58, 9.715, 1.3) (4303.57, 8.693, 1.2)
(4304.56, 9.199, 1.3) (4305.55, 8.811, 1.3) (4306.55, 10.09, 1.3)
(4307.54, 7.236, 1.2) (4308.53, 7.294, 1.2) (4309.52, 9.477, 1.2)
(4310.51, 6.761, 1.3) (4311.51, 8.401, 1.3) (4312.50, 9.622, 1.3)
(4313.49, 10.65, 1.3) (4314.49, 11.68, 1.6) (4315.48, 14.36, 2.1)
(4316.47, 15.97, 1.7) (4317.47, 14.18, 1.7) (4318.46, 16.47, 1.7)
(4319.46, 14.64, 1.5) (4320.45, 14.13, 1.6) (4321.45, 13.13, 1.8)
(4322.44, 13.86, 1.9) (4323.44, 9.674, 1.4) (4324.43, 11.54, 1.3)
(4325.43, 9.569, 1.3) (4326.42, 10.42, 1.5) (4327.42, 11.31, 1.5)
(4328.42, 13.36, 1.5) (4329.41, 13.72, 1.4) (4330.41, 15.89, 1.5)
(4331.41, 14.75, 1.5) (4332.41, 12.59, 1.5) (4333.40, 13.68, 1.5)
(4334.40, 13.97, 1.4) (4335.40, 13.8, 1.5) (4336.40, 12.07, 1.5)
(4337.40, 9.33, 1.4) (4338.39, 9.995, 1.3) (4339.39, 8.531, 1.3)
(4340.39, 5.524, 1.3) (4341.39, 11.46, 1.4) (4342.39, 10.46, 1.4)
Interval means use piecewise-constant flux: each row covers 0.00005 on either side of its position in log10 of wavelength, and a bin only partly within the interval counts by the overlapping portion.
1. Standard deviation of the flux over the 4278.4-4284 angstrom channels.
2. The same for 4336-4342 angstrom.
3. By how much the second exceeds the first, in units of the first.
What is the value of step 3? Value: 1.27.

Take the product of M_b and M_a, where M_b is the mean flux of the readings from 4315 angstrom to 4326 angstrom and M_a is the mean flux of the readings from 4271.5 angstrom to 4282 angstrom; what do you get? 153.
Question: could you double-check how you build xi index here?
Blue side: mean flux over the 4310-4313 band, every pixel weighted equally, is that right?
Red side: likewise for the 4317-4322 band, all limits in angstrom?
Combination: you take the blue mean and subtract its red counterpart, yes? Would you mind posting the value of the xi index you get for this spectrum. -6.2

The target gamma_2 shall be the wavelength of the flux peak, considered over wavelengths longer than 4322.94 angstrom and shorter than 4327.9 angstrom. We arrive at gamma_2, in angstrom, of 4324.43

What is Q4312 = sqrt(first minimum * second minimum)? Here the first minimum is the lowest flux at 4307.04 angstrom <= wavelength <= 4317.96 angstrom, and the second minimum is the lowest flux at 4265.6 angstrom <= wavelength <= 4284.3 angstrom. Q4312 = 8.2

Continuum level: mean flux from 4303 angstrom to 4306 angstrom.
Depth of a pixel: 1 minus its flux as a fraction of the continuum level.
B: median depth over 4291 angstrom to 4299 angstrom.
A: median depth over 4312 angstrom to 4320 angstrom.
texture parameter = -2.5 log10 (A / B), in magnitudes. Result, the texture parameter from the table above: -0.9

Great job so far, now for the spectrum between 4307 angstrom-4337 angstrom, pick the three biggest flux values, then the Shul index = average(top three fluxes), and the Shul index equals 16.1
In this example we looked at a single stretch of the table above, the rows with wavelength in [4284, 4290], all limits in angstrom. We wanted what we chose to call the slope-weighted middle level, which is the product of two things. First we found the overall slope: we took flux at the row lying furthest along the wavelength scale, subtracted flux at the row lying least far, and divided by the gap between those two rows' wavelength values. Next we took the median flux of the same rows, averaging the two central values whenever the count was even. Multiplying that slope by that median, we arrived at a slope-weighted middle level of -12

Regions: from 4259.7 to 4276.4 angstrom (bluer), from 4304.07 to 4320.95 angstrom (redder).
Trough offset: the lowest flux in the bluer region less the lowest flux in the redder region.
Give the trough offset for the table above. 3.1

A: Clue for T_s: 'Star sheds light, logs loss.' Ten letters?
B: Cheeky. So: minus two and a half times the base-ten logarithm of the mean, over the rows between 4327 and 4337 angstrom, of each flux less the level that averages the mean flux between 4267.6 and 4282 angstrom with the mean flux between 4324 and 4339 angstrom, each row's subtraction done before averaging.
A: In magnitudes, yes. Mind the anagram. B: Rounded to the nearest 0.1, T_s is -0.4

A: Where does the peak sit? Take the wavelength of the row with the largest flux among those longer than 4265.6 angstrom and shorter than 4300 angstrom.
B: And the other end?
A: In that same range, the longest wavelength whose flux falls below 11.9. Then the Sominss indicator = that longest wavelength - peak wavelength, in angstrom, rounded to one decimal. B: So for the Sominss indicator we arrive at 14.8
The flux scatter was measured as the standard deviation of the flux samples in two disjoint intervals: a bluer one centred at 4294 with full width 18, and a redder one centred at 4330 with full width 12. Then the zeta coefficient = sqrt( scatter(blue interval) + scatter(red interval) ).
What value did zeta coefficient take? 1.9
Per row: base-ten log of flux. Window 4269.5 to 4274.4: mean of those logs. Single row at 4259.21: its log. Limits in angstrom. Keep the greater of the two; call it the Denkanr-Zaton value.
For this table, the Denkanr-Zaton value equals 1.03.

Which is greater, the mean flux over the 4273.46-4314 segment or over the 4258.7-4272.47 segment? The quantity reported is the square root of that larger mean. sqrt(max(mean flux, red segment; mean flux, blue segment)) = 3.55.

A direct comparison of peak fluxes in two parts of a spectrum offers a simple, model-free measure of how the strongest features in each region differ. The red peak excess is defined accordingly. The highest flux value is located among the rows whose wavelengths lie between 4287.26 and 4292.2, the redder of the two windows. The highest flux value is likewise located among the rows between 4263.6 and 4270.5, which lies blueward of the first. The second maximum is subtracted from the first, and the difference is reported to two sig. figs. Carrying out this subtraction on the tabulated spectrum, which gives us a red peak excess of -3.7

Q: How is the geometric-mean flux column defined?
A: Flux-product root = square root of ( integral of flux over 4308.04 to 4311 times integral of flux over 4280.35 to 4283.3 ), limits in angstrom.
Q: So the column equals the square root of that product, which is 29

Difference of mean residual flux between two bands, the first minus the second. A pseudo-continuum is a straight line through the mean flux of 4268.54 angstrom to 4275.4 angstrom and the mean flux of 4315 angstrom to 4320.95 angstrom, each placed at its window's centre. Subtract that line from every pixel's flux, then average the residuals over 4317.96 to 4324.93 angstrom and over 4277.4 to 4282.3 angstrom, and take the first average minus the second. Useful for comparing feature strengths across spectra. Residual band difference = -2.4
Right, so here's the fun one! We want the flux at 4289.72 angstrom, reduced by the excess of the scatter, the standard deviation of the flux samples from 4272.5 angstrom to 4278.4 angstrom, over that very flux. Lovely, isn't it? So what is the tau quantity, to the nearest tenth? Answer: 17.8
